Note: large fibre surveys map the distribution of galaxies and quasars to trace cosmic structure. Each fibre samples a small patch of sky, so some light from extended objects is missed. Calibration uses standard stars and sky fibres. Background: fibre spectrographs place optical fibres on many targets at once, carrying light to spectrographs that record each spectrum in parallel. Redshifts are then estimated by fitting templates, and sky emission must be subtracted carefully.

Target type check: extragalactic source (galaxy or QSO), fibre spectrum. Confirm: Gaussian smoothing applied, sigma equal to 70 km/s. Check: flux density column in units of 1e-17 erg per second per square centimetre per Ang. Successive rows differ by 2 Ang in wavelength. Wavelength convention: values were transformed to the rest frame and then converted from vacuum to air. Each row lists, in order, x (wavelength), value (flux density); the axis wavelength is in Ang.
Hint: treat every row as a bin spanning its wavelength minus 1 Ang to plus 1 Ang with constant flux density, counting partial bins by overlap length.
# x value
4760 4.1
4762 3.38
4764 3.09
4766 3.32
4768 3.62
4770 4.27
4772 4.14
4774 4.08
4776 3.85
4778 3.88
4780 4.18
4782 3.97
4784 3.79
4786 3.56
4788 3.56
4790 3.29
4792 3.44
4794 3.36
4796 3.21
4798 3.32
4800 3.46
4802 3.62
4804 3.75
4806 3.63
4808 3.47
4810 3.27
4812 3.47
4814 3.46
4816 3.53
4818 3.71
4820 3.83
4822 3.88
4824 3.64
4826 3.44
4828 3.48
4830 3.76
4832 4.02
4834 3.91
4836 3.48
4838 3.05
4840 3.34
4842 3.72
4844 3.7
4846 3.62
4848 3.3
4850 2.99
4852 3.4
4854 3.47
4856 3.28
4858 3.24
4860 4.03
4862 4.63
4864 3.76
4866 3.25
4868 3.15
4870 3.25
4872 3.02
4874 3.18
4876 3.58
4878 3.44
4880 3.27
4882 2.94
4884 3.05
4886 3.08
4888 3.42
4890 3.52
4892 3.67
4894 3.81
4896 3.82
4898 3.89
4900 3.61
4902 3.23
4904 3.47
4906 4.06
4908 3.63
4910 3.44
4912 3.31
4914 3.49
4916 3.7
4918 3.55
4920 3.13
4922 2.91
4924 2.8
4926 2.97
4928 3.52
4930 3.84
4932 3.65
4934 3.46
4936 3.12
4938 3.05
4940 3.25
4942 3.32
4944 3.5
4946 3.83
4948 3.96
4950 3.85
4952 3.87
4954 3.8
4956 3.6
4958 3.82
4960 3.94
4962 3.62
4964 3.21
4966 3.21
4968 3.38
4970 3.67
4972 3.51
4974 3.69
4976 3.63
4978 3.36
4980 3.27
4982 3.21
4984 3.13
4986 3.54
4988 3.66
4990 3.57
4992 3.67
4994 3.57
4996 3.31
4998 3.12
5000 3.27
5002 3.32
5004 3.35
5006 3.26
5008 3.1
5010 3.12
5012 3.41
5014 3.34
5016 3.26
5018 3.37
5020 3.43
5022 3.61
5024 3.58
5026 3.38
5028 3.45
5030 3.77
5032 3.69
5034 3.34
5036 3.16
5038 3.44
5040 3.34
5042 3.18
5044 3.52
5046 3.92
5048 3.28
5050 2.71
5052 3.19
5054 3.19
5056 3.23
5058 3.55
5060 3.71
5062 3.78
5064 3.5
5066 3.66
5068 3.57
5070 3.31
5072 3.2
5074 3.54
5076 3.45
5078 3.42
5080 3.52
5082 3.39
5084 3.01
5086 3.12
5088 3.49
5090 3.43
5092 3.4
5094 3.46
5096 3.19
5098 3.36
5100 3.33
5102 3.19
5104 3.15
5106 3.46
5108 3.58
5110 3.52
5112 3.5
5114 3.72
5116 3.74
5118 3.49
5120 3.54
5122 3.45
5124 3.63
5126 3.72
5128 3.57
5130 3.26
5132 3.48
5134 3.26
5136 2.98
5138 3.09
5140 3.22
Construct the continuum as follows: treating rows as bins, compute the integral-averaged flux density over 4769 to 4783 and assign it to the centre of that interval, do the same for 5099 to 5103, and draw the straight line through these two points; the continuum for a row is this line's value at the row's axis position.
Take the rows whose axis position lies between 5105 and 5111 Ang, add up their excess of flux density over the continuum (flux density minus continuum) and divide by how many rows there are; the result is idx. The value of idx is 0.3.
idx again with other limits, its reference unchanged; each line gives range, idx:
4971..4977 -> 0.0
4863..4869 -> -0.4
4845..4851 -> -0.6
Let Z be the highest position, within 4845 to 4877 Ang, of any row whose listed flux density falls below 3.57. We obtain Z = 4874 Ang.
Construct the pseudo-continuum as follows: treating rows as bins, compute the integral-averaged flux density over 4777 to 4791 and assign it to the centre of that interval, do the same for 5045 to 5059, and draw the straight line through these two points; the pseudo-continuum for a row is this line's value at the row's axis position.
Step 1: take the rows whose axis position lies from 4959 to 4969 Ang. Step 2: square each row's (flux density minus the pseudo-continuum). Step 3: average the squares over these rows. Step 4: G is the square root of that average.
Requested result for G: 0.28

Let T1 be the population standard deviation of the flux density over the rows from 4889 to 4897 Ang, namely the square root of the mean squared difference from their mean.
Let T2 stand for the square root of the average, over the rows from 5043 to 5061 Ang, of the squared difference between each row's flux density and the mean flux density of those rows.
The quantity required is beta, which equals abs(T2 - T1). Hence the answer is 0.211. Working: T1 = 0.12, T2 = 0.33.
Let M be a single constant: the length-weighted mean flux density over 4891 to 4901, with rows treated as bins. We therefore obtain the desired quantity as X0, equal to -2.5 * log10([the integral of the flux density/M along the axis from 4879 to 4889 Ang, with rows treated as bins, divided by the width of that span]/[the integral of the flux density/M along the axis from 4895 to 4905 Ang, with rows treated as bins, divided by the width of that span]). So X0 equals 0.15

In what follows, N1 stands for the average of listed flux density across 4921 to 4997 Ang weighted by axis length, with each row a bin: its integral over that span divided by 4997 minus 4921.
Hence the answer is 3.48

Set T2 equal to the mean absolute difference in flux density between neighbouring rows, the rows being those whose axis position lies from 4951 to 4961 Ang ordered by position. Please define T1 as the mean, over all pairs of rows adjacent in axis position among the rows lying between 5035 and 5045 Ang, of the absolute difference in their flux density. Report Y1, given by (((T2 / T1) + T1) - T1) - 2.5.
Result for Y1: -1.8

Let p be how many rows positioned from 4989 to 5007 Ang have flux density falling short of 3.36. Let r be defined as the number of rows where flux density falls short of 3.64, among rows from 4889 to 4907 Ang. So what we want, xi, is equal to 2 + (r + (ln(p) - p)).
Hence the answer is 1.8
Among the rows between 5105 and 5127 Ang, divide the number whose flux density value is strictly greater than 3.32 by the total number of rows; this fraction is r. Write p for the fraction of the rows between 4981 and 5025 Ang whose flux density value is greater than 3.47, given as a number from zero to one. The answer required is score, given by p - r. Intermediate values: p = 0.32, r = 1.00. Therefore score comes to -0.7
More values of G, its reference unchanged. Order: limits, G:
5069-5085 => 0.19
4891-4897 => 0.22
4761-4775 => 0.44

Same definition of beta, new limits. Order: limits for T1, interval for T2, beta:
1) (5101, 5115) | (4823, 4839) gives 0.096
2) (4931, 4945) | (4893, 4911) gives 0.045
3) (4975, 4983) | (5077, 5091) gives 0.020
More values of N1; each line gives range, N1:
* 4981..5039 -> 3.39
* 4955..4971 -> 3.56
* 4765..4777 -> 3.88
